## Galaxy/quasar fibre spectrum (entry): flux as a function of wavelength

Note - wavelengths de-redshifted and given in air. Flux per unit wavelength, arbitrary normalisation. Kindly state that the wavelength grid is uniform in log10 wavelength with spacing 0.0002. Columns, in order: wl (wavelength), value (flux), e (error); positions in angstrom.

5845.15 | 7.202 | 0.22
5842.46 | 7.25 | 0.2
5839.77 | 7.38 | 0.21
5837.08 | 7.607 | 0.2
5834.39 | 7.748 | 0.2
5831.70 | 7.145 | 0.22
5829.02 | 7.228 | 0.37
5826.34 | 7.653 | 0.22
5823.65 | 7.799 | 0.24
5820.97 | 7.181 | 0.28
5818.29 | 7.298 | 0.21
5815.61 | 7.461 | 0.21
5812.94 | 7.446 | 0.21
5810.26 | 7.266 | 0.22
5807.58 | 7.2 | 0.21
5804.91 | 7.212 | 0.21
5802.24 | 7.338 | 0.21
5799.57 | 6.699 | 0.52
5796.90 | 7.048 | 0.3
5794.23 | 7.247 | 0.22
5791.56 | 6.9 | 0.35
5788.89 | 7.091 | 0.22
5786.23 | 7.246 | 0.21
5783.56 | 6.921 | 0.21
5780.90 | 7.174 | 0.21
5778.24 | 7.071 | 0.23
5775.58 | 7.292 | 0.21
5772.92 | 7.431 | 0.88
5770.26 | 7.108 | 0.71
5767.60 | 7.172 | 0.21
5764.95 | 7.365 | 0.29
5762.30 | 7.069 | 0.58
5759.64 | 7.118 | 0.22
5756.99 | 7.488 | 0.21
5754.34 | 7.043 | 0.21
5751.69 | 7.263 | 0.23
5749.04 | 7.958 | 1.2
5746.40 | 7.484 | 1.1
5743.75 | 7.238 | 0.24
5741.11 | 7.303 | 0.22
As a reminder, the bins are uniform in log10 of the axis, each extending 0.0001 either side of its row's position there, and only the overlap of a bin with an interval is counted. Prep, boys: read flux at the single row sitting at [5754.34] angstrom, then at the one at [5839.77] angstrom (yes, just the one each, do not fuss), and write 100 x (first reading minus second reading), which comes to -34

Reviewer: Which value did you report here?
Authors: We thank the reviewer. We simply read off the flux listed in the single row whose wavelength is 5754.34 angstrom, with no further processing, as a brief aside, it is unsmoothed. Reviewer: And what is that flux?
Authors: 7.043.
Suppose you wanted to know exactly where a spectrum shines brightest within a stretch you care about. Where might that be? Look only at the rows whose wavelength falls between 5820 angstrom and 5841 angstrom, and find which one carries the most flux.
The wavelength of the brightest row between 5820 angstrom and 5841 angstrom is 5823.65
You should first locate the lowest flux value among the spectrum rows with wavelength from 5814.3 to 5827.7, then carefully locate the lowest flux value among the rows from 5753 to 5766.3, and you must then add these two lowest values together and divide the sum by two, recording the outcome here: 7.11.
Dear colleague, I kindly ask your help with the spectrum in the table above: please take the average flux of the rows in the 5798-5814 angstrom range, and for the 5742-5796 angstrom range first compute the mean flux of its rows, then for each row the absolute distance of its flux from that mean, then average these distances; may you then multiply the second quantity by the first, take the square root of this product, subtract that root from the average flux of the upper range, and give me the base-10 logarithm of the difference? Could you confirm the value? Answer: 0.785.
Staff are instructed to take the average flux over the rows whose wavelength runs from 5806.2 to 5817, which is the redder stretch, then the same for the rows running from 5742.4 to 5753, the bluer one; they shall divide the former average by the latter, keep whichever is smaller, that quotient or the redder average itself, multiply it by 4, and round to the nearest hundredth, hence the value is 3.92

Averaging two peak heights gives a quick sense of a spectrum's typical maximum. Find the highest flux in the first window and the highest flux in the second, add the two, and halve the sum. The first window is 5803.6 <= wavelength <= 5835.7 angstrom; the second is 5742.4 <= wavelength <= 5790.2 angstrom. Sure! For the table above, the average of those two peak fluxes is 7.88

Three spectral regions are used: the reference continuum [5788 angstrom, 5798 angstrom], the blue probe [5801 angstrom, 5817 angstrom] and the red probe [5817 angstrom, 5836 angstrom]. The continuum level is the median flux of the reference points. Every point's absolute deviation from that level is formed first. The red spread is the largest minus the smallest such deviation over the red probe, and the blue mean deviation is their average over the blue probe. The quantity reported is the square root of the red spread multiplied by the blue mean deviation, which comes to 0.41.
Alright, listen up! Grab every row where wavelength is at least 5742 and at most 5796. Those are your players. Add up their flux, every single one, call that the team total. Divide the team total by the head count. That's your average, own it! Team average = 7.23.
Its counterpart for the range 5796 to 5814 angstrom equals 7.17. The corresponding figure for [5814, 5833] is 7.40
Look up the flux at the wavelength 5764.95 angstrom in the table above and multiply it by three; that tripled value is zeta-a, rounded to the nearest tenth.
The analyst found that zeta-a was 22.1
